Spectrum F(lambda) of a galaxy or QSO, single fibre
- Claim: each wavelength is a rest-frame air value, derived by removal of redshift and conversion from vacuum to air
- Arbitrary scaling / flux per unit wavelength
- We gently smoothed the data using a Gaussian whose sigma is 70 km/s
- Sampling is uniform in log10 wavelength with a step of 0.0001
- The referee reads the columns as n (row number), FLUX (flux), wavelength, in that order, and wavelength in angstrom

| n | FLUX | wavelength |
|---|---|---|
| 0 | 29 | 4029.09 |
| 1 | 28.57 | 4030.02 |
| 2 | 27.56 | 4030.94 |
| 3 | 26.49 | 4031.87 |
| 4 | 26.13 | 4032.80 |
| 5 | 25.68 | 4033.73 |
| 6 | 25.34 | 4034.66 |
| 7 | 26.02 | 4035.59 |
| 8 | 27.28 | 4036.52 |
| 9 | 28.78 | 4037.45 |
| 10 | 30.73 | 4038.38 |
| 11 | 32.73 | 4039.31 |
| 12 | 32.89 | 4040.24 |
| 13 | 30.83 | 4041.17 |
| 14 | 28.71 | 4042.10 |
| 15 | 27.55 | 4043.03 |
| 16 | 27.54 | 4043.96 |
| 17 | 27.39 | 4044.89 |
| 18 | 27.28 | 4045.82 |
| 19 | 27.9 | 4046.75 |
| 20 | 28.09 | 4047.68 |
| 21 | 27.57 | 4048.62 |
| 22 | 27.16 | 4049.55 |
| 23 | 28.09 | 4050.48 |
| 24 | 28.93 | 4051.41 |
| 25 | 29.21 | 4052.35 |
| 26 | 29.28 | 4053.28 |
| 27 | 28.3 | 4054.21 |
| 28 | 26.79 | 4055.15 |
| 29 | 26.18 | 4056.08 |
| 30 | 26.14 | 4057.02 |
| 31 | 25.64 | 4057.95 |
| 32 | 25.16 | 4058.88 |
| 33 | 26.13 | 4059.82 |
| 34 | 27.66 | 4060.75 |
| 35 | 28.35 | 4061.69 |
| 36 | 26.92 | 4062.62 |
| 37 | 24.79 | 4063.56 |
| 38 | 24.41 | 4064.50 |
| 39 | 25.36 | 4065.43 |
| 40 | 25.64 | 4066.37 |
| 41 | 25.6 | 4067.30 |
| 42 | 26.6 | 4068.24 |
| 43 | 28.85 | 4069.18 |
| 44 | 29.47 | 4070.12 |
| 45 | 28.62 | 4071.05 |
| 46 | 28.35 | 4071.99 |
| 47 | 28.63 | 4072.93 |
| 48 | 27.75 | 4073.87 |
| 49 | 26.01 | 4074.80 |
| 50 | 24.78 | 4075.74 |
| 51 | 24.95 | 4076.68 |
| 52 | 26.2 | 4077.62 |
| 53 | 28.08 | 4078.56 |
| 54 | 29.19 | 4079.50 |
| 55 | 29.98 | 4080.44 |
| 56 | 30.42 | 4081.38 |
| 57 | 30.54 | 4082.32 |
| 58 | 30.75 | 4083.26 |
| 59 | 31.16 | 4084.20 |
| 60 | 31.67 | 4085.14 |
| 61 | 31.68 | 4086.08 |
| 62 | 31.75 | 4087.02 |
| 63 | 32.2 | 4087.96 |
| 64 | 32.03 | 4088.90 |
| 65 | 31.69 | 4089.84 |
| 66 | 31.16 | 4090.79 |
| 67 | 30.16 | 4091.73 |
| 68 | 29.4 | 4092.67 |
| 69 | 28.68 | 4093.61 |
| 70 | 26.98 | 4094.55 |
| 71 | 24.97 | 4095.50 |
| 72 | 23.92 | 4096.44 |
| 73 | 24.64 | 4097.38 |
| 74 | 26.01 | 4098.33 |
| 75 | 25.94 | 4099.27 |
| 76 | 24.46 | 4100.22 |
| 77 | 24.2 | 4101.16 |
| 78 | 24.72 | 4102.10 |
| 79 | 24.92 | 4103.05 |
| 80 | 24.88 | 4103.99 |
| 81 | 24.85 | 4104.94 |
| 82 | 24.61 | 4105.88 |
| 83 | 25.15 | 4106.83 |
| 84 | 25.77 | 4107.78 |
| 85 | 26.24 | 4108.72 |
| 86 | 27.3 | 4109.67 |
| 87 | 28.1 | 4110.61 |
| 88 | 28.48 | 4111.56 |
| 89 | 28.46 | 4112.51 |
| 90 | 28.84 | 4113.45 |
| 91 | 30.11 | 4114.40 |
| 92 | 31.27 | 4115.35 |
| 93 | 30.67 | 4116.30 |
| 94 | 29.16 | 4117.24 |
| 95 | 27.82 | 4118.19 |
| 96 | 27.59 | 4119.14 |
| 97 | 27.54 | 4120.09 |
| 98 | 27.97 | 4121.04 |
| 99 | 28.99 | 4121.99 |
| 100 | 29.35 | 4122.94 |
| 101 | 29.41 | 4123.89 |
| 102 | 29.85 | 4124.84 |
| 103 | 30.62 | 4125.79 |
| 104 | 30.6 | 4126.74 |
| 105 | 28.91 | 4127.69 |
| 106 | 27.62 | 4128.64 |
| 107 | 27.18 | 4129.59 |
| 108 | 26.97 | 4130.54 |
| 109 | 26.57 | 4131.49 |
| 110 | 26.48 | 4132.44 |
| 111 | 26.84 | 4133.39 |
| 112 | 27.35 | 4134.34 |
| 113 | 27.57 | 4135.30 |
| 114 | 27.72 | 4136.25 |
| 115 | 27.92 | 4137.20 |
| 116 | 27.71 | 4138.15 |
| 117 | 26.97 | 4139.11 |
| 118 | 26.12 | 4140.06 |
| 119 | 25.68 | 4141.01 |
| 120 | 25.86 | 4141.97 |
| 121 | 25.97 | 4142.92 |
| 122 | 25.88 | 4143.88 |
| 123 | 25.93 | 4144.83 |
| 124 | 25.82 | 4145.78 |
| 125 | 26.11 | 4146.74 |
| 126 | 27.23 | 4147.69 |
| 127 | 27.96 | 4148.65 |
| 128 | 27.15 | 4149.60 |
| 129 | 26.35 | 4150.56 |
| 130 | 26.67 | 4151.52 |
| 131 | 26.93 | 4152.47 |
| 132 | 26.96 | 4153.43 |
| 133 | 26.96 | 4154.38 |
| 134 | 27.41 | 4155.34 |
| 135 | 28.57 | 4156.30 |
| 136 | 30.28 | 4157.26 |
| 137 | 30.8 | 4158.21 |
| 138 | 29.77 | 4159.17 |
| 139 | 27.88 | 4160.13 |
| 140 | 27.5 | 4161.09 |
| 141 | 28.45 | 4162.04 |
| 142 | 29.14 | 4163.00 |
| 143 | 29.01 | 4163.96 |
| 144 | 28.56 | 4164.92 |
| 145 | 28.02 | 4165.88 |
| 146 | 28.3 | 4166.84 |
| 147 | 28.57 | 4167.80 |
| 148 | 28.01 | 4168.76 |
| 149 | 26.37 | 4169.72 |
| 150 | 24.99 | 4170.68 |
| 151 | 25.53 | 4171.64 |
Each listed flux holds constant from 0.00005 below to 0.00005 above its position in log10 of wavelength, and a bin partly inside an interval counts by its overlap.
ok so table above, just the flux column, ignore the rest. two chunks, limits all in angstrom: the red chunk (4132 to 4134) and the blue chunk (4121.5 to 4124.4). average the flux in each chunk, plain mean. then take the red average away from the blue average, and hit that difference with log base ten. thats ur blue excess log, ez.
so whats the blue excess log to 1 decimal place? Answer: 0.4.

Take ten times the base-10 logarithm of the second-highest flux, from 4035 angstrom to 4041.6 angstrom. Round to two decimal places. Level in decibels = 15.15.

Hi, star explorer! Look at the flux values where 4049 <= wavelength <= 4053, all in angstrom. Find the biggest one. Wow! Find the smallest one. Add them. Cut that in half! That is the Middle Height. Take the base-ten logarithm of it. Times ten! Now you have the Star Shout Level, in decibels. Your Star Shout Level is 14.5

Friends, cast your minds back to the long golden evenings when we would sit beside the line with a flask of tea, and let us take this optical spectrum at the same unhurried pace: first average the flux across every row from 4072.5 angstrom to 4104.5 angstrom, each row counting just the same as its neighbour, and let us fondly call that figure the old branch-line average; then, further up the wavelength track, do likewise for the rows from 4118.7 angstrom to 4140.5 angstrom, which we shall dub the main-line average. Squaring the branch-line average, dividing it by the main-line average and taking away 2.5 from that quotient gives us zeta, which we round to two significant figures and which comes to 26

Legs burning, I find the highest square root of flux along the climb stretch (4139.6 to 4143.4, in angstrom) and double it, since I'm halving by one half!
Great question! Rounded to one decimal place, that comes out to 10.2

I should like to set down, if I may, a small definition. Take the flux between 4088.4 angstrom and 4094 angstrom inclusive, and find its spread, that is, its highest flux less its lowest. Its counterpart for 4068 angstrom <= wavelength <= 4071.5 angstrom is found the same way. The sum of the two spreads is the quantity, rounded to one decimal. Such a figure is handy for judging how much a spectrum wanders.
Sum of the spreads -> 6.2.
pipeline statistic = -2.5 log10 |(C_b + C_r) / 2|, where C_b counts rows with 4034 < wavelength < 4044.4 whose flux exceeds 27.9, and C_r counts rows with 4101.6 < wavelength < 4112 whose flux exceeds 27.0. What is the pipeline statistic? -1.63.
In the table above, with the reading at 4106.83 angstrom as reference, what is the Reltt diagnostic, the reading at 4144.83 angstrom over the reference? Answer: 1.03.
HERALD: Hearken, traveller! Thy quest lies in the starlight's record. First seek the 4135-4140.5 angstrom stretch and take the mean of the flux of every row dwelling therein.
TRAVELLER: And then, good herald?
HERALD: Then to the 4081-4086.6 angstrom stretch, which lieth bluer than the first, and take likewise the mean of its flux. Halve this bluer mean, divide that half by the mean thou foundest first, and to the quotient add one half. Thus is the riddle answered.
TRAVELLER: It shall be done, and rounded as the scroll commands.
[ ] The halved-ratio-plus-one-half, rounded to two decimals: 1.07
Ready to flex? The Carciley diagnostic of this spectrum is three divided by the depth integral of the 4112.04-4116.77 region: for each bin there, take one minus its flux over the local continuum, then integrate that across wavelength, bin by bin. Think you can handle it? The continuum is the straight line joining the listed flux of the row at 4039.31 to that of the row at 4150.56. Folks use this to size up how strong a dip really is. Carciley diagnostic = -12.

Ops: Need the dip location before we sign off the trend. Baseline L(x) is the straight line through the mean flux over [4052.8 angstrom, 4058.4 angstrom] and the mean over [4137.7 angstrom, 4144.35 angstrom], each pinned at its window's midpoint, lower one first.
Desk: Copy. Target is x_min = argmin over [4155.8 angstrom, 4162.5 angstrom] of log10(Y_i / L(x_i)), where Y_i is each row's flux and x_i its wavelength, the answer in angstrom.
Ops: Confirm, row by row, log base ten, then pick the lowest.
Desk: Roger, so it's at 4161.09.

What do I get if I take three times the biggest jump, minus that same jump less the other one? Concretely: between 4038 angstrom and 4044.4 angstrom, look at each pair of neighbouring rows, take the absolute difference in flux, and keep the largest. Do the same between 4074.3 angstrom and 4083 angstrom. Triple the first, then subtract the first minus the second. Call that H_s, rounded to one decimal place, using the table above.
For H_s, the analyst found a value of 6.1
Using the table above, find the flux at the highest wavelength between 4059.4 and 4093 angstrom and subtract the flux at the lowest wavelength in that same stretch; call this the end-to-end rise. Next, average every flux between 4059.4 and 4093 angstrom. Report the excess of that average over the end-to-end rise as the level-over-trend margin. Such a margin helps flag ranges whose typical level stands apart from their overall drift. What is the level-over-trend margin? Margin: 25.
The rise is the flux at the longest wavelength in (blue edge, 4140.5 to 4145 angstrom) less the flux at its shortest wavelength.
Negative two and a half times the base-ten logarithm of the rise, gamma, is 1.5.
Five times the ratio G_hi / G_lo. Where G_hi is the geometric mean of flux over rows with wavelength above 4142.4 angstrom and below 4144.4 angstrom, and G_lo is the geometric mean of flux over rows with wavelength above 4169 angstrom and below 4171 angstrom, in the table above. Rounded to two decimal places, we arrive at 5.05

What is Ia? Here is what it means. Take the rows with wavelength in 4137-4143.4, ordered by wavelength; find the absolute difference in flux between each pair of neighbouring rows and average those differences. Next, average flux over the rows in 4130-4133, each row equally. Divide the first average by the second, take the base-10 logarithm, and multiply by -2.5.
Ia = 4.5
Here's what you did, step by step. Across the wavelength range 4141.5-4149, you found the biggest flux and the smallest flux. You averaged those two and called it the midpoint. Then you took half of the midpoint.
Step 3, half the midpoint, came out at 13.4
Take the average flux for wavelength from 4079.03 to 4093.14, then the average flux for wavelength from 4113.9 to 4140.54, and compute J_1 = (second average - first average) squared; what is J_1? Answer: 6.8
